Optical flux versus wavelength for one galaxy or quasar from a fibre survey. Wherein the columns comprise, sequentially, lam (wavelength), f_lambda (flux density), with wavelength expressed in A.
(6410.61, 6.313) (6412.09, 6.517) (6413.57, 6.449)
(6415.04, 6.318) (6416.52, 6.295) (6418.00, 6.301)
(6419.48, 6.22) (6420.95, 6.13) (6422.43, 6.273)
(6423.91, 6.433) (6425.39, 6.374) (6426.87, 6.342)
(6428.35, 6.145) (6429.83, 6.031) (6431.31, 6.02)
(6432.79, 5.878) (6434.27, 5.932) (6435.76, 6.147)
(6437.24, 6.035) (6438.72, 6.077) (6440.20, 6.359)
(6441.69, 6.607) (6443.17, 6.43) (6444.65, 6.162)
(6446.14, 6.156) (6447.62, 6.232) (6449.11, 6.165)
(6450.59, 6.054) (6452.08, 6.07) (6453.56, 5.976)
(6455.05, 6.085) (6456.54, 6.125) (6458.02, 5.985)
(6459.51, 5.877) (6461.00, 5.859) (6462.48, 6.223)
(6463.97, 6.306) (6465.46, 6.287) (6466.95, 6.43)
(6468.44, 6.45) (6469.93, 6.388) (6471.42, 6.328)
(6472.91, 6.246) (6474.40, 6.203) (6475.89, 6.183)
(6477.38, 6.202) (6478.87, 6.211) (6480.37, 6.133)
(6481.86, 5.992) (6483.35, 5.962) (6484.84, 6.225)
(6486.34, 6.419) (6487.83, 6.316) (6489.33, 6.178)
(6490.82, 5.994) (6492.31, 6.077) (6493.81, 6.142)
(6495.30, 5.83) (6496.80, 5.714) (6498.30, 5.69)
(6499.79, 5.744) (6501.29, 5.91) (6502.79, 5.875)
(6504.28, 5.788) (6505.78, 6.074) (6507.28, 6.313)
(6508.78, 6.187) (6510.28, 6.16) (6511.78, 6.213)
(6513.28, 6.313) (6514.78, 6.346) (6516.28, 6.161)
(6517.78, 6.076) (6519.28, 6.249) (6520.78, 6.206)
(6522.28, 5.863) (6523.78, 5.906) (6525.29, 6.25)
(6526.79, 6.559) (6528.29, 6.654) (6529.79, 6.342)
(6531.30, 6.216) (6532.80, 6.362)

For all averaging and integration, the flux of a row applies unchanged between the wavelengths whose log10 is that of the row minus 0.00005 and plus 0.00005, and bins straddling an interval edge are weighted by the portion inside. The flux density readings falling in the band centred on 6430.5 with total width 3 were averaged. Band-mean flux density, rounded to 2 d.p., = 6.03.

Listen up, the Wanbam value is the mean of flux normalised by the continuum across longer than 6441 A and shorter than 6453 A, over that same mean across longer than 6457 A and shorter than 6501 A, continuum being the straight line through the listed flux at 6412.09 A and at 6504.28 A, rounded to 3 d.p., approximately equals 0.977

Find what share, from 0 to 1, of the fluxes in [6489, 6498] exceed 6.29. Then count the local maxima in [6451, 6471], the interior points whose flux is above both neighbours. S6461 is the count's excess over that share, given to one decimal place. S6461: 3.0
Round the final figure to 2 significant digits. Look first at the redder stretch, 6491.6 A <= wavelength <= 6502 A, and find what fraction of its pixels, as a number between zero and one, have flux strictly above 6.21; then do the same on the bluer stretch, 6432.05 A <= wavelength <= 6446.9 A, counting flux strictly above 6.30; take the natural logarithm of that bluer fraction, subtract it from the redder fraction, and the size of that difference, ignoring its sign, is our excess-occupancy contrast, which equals 1.2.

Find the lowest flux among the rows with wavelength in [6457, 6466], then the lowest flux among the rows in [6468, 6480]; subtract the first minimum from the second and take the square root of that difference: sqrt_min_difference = 0.57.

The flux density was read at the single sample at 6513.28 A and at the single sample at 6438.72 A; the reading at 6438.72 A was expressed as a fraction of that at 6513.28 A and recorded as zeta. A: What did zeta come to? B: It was 0.963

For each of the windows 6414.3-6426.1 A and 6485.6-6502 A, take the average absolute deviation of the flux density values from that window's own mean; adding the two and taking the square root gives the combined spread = 0.518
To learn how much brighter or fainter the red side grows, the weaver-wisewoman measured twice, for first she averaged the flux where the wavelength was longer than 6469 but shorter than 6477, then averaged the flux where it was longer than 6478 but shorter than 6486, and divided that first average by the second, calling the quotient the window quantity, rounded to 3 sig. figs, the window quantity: 1.03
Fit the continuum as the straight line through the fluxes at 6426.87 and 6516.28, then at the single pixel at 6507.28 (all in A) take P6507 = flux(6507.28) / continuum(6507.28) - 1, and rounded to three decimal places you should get 0.022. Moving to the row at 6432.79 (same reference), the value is -0.071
